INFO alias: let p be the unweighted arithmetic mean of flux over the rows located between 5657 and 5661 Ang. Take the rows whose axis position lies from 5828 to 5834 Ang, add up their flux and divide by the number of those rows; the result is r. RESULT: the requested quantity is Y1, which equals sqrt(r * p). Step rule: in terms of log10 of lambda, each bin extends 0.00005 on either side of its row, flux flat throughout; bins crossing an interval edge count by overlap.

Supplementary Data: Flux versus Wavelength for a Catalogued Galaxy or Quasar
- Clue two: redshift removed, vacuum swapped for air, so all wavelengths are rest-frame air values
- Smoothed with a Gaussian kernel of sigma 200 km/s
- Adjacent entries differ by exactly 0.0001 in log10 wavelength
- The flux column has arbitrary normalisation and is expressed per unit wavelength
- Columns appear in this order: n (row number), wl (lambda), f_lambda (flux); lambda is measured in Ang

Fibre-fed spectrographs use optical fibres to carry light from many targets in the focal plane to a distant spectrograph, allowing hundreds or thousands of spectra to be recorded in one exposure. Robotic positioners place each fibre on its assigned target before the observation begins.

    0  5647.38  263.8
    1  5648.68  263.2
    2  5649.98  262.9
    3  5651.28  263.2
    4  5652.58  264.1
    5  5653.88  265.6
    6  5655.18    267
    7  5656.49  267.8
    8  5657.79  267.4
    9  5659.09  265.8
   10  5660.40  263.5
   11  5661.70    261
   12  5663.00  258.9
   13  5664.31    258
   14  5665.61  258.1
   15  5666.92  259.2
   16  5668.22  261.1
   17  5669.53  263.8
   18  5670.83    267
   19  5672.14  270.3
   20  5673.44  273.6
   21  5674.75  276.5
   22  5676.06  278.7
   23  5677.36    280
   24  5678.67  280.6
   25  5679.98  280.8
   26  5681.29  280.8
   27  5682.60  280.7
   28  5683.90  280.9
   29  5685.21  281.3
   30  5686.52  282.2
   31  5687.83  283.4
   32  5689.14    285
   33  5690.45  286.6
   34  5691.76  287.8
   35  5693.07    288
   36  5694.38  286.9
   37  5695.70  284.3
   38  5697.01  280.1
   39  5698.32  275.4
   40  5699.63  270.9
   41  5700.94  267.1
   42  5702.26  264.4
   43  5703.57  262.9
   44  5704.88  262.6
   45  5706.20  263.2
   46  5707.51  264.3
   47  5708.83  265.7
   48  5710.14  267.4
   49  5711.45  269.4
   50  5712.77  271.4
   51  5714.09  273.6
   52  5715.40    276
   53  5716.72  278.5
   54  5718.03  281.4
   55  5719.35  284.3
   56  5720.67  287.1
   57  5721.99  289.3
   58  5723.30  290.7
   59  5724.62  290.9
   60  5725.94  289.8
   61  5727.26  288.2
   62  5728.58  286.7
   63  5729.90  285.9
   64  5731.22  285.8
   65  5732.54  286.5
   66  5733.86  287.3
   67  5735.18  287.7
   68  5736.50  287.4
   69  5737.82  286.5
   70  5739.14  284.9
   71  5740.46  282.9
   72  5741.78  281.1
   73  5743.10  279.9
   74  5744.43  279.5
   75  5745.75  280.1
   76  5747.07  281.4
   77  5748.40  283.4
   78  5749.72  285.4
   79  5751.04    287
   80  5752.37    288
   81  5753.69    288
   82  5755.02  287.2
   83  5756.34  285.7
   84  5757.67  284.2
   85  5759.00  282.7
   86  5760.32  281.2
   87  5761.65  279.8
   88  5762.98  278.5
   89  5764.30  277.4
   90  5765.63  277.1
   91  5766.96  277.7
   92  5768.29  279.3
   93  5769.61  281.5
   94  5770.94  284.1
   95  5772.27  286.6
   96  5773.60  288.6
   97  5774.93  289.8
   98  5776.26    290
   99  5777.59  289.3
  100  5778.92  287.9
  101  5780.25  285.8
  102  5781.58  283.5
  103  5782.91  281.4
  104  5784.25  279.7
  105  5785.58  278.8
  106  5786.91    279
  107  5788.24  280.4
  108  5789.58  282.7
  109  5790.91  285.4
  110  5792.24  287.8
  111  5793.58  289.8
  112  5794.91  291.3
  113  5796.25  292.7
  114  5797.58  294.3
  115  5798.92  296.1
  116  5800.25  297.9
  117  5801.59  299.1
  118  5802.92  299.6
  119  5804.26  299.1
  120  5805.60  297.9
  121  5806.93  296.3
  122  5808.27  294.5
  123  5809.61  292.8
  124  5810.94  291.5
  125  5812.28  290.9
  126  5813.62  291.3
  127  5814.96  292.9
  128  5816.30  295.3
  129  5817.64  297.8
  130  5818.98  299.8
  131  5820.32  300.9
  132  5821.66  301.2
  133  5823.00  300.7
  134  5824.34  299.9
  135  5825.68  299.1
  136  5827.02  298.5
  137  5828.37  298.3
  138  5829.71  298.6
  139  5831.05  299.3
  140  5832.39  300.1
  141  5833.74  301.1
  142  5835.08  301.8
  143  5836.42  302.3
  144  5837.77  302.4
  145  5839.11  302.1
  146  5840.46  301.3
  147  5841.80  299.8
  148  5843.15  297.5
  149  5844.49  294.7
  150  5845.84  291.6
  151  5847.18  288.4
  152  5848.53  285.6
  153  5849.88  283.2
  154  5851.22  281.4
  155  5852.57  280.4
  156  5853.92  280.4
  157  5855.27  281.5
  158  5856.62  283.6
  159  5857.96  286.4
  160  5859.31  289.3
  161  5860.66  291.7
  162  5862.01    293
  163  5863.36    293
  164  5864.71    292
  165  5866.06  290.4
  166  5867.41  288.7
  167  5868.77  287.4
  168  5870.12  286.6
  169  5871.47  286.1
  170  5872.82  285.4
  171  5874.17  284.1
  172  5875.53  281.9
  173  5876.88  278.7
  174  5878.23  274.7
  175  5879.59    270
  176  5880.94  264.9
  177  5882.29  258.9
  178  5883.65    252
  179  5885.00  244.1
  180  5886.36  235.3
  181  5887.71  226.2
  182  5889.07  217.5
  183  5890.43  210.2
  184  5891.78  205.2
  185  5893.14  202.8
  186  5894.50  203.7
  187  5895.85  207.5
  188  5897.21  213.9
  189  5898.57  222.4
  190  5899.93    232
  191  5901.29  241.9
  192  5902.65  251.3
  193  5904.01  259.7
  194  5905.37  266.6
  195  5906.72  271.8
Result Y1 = 282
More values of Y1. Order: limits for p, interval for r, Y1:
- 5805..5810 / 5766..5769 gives 287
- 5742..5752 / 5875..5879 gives 280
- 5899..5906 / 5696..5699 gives 264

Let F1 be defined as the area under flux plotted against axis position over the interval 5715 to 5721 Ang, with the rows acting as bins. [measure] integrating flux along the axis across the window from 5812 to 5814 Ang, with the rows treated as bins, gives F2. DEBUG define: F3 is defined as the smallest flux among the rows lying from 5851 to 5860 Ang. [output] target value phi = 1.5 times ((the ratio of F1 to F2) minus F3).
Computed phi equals -416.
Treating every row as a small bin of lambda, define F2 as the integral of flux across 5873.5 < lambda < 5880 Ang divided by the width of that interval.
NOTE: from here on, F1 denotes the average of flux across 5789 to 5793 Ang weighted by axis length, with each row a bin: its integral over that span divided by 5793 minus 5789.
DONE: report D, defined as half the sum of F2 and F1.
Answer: 282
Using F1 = 286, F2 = 278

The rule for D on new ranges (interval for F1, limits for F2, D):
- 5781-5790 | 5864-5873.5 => 284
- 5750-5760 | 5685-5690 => 285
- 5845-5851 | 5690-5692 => 287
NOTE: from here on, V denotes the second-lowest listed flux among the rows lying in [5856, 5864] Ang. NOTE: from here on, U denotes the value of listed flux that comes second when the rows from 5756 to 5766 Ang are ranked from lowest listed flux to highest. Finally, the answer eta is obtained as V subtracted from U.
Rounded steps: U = 277.4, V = 286.4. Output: -9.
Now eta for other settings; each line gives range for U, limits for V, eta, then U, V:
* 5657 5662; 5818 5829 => -35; 263.5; 298.5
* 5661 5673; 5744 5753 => -22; 258.1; 280.1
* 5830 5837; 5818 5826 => 0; 300.1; 299.8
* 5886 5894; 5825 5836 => -93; 205.2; 298.5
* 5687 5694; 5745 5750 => 4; 285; 281.4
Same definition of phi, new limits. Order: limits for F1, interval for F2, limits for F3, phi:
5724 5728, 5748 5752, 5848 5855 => -419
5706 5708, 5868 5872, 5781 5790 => -418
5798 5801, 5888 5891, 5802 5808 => -442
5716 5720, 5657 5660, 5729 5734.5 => -427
